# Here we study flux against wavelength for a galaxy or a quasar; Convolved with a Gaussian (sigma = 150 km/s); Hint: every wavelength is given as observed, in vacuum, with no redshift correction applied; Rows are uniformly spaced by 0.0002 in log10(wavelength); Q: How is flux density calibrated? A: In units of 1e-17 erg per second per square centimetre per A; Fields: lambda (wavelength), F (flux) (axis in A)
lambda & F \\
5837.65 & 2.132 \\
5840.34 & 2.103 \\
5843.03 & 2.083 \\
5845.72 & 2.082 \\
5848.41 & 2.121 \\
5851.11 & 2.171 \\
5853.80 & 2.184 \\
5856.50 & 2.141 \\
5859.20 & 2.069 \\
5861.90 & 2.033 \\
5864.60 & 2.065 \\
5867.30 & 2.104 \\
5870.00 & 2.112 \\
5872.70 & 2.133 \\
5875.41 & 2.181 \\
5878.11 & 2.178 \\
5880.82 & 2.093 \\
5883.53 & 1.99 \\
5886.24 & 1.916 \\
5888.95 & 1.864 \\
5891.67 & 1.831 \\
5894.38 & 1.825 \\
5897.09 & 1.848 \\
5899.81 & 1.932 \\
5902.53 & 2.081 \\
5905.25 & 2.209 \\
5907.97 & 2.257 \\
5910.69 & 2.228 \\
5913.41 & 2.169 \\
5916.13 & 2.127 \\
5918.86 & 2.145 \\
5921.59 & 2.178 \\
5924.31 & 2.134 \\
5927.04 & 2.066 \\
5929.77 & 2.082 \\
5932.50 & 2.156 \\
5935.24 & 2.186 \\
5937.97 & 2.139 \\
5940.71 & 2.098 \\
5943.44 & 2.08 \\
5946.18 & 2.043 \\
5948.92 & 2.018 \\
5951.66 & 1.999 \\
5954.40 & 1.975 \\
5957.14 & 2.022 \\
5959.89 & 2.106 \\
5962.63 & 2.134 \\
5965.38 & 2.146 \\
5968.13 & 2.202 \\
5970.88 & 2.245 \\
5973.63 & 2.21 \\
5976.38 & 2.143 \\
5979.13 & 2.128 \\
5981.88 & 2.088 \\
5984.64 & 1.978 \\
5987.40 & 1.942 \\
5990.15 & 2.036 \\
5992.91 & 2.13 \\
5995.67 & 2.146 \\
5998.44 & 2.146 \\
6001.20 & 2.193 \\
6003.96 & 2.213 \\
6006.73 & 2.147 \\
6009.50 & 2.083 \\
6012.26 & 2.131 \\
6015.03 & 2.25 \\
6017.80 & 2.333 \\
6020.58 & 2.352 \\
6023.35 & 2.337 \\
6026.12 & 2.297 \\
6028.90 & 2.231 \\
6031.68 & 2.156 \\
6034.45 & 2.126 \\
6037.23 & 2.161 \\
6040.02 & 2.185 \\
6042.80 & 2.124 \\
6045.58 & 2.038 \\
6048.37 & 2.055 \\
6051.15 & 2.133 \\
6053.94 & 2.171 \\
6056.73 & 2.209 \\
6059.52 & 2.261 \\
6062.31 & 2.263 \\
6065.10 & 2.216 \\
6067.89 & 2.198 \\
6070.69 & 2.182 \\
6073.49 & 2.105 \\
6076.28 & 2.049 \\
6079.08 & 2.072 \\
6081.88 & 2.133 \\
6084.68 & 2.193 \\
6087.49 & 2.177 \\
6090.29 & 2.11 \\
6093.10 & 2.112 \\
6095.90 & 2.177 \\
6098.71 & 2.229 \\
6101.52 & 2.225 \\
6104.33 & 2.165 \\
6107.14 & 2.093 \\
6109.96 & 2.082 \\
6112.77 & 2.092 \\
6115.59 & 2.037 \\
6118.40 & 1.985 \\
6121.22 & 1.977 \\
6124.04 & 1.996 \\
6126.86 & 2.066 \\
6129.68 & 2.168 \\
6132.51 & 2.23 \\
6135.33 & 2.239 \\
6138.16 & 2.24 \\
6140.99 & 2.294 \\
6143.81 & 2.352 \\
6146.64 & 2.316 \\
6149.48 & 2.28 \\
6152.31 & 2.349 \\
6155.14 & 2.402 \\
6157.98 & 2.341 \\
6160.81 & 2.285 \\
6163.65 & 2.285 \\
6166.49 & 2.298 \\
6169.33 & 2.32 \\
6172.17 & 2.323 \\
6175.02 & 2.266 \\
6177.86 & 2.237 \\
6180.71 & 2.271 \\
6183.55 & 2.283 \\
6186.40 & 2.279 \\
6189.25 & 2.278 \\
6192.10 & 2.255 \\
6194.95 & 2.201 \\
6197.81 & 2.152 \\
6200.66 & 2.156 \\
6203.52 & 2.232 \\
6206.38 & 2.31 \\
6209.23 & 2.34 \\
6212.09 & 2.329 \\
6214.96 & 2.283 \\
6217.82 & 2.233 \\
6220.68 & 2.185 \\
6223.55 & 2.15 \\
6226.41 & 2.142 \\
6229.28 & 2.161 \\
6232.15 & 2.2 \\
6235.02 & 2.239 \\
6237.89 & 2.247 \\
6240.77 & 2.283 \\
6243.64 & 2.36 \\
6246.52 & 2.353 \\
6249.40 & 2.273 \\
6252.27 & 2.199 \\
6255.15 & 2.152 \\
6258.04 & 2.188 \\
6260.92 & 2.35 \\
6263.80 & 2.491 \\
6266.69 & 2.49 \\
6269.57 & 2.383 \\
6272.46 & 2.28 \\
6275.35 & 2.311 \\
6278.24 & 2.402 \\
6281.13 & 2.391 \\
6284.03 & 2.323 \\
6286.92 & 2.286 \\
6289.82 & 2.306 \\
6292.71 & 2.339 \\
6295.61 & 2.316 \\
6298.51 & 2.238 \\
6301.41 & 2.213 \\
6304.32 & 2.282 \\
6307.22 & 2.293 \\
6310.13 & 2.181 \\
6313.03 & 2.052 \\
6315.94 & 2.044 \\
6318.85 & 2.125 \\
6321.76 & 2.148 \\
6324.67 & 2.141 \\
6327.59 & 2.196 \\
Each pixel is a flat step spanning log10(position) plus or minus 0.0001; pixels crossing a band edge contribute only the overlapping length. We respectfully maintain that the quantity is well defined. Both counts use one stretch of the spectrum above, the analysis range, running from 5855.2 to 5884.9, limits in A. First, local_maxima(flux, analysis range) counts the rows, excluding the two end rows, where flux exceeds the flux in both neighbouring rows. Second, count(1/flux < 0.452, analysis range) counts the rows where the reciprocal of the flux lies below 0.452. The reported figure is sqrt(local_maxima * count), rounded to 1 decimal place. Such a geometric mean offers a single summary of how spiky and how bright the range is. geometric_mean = 0.0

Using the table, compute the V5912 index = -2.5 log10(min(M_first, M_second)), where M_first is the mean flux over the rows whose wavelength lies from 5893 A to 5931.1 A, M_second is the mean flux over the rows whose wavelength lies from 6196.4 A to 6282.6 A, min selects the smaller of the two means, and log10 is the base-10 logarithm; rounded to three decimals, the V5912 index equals -0.801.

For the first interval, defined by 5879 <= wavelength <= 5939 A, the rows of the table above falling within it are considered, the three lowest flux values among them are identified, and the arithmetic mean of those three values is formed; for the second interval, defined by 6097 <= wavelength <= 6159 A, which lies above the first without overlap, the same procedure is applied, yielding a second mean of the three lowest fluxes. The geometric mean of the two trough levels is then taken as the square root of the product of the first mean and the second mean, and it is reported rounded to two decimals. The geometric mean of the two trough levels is 1.91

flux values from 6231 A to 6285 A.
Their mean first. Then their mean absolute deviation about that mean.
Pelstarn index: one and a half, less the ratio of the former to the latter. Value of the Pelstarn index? -28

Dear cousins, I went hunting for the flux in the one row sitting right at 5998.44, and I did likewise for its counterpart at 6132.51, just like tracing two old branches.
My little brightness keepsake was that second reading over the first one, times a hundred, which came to 104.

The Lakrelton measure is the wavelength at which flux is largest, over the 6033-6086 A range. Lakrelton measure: 6062.31 A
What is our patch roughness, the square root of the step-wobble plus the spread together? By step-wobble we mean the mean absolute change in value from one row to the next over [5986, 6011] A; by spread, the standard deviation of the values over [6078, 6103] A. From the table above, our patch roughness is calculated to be 0.32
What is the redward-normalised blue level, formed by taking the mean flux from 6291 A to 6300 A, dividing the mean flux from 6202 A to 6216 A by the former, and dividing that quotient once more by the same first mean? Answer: 0.435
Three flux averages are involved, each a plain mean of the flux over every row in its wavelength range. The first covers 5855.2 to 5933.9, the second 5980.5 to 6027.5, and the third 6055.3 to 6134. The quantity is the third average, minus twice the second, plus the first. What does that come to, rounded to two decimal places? -0.12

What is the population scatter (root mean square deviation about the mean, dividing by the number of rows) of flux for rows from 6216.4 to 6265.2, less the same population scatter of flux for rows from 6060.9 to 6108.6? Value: 0.03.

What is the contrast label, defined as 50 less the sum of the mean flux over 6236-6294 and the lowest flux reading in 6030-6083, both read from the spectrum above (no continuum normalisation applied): 45.6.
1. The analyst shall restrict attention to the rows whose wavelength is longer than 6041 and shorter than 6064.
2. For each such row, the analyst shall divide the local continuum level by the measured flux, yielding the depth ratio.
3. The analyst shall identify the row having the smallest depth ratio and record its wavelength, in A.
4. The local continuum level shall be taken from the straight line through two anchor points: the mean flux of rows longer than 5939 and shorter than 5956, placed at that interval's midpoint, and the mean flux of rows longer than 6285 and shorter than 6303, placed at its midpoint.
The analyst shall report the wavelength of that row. 6059.52 A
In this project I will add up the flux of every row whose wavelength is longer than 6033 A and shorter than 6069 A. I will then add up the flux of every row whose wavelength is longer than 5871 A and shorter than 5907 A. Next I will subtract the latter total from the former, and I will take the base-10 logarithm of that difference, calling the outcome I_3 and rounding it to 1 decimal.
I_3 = 0.3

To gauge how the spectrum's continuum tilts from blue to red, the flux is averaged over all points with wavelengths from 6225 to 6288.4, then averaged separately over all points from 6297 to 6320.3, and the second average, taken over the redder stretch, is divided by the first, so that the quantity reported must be 0.95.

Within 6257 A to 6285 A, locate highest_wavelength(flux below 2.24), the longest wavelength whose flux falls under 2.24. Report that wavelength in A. 6258.04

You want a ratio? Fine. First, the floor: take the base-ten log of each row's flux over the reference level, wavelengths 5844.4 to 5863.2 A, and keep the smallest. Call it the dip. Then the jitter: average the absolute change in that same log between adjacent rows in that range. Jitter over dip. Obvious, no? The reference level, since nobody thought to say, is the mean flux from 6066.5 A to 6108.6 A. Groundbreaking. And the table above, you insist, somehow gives -0.36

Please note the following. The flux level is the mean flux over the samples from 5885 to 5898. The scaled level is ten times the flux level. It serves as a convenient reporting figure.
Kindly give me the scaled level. 18.6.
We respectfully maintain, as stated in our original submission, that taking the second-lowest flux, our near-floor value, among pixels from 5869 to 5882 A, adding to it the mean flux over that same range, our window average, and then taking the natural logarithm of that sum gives 1.45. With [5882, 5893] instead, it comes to 1.33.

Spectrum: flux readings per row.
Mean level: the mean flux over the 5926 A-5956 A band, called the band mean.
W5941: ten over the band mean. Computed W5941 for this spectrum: 4.82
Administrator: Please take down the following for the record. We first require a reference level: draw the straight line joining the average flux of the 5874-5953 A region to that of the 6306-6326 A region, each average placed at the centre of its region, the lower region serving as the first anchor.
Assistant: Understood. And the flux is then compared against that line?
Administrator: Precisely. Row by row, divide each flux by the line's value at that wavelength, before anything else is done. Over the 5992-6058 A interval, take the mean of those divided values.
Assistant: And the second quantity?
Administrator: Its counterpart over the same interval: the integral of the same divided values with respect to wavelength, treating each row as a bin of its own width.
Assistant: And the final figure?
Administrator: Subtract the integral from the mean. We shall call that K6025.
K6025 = -68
